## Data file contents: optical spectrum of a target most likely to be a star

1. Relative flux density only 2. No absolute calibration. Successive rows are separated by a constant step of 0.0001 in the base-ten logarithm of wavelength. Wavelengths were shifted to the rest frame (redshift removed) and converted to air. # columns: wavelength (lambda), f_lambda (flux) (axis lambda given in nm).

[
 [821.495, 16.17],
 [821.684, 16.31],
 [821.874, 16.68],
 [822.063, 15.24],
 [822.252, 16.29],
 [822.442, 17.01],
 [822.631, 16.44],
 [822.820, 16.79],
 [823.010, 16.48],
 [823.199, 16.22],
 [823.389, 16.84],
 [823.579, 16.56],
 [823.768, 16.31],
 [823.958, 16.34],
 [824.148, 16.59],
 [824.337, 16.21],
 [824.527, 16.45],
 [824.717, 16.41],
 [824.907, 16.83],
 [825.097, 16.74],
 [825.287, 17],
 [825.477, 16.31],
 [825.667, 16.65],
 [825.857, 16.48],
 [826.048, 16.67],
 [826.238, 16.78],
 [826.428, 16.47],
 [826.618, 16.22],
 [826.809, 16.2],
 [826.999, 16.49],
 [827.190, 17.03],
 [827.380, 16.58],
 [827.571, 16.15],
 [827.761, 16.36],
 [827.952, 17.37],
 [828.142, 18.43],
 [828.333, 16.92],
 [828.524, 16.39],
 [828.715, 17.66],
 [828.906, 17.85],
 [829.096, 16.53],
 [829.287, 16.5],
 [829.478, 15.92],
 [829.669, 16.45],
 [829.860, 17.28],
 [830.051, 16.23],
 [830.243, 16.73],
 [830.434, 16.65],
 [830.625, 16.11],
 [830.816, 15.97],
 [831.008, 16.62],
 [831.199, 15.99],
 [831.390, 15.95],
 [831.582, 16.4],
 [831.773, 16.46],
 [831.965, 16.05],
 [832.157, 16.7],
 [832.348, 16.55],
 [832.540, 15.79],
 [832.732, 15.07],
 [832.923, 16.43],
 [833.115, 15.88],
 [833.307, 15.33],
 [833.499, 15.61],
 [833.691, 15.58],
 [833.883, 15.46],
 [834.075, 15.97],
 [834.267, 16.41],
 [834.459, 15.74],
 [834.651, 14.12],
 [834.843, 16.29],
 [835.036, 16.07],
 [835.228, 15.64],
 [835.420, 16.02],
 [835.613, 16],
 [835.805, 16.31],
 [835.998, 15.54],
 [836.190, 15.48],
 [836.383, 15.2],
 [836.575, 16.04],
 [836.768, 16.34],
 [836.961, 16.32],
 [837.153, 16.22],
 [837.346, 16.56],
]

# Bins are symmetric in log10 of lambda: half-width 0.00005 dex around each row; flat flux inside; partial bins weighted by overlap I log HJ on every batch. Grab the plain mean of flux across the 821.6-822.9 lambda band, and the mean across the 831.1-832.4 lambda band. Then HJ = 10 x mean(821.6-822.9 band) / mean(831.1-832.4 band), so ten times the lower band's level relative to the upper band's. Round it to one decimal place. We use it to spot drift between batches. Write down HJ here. 10.1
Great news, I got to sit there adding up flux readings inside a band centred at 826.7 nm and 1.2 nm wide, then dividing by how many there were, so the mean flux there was 16.5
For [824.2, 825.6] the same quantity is 16.6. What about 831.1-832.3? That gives 16.3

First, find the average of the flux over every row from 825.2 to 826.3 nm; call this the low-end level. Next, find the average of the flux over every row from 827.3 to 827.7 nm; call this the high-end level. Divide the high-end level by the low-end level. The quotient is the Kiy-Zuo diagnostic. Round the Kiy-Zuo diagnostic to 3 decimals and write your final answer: 0.983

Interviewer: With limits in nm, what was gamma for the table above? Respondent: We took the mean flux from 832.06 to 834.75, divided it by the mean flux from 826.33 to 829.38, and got 0.937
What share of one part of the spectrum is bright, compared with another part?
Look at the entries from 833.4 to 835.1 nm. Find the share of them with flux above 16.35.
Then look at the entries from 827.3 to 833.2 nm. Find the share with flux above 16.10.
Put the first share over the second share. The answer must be 0.1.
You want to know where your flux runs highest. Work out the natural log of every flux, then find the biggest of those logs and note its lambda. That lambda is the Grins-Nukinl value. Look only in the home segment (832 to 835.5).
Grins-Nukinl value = 832.157 nm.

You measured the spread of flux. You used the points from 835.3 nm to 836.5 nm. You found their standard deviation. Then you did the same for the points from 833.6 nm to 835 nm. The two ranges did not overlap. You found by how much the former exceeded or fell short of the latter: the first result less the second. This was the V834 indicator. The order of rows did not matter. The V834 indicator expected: -0.3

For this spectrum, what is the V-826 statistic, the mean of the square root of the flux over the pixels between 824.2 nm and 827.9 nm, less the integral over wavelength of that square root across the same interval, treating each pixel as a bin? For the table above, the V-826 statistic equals -11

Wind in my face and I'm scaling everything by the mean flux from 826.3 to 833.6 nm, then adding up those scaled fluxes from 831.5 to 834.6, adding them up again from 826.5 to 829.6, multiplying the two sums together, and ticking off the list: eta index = 253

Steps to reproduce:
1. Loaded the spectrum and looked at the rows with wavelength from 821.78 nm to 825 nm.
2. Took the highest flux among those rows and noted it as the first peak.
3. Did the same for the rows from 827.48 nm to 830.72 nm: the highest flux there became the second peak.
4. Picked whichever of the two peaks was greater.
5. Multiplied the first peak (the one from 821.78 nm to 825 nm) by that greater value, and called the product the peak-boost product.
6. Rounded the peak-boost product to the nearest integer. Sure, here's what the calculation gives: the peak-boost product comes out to 313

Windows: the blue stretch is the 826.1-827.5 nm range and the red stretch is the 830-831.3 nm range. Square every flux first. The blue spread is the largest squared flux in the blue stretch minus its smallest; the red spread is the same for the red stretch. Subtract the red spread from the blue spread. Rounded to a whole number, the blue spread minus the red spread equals 3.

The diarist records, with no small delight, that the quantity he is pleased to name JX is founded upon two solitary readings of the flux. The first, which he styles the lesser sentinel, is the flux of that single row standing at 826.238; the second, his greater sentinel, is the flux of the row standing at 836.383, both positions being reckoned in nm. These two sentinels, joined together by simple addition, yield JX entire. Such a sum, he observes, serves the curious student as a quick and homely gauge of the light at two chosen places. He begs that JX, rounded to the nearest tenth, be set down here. 32.0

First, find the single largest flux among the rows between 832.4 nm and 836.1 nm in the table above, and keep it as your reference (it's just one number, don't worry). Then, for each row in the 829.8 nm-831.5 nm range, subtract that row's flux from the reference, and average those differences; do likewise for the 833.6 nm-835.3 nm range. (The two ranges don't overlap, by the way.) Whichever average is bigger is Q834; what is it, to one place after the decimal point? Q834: 0.7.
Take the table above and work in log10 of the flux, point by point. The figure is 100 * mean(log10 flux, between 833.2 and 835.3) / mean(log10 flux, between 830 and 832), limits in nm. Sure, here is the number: 99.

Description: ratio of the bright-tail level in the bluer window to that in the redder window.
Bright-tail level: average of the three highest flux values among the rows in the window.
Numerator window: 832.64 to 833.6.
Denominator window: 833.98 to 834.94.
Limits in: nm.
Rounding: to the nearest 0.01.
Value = 0.98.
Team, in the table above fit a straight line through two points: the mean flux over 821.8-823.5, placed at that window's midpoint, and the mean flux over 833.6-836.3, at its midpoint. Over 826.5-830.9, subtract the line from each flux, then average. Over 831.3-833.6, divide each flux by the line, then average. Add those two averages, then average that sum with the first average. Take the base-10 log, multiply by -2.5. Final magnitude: -0.10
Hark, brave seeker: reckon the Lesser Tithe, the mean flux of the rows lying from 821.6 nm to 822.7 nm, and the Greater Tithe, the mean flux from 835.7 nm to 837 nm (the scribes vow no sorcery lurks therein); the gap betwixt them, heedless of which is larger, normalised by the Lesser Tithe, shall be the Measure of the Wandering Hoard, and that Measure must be 0.027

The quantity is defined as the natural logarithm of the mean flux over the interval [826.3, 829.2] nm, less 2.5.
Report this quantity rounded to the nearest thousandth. 0.324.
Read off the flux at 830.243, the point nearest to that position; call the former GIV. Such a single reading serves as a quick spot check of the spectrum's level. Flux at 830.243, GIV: 16.73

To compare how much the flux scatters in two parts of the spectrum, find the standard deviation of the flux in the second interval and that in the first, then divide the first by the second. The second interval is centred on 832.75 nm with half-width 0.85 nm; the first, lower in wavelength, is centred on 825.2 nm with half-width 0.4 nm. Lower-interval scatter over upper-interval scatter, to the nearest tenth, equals 0.5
